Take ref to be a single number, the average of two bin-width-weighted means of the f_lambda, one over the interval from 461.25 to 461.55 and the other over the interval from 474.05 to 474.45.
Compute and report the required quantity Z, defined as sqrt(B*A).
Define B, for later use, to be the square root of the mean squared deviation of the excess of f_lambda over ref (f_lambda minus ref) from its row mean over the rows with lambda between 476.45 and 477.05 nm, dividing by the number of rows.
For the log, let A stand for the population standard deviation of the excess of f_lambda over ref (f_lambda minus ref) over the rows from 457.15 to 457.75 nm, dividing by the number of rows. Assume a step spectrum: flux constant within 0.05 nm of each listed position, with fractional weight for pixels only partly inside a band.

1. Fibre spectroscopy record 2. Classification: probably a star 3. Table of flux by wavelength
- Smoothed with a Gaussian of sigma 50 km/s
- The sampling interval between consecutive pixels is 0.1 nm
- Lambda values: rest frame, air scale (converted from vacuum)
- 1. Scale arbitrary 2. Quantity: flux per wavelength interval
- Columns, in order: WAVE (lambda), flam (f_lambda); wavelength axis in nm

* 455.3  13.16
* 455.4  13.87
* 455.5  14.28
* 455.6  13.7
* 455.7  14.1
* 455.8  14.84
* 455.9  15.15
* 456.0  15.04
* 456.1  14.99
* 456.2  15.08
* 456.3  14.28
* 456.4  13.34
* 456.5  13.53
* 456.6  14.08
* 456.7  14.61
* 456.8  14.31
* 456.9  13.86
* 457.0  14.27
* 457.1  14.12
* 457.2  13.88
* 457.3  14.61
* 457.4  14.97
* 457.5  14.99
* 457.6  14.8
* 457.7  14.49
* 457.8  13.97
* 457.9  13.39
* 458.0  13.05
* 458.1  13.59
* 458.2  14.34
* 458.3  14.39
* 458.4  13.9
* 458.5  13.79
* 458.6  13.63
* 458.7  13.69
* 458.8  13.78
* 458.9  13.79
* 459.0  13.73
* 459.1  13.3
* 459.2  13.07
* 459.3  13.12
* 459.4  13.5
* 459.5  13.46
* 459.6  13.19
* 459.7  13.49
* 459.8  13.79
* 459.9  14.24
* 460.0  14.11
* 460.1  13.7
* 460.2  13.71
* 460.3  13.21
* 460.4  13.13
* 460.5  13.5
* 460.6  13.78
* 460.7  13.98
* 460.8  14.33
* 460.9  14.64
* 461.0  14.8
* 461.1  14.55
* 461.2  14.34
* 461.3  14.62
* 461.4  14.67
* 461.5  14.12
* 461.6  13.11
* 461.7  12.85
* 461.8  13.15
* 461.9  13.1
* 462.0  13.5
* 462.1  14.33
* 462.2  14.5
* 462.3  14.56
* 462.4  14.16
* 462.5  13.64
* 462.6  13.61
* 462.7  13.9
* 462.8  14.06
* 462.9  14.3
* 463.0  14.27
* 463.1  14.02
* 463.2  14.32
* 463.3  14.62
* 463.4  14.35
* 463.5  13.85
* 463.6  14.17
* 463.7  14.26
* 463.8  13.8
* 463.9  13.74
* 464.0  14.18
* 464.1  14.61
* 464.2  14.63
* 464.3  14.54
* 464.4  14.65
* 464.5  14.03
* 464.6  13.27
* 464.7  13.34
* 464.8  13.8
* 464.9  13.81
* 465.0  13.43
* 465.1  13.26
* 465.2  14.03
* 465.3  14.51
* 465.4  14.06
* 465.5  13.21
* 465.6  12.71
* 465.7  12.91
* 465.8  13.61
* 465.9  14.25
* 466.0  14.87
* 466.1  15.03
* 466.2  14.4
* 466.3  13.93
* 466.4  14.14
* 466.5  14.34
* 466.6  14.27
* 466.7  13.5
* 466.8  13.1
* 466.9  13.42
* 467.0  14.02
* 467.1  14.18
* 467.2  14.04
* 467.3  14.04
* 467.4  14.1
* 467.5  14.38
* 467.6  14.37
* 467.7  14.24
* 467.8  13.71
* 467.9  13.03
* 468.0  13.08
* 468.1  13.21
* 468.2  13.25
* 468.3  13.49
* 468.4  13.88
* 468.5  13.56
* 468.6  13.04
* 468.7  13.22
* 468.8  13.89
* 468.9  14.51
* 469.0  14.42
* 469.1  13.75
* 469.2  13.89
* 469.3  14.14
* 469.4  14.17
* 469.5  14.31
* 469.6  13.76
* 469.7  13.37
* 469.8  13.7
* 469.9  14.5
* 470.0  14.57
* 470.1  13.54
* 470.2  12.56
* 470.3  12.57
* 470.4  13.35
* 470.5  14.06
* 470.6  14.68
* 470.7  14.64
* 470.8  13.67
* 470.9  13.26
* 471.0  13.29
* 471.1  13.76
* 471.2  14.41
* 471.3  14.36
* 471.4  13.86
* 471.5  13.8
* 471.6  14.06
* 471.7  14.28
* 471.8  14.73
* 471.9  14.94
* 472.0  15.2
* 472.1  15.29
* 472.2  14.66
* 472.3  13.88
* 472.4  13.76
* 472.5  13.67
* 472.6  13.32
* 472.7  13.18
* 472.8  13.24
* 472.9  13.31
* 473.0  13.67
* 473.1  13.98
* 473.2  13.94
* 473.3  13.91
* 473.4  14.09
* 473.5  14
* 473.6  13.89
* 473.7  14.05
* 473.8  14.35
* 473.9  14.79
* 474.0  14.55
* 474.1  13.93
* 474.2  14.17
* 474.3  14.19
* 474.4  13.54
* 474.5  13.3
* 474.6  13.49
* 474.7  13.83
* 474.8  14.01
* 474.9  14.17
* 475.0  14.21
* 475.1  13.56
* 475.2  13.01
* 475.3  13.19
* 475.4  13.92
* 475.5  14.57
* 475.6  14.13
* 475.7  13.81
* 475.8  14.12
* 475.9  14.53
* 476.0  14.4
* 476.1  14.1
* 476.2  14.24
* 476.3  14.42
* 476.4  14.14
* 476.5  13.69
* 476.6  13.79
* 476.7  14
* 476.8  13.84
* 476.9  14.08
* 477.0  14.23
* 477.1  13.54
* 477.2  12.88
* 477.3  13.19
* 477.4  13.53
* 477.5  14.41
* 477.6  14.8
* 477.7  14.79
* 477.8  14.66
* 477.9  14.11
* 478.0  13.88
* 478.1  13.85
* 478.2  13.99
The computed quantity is 0.26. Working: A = 0.38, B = 0.18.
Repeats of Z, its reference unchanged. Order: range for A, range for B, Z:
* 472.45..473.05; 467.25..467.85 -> 0.21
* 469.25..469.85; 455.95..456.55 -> 0.48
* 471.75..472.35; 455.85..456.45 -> 0.55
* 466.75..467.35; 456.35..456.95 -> 0.42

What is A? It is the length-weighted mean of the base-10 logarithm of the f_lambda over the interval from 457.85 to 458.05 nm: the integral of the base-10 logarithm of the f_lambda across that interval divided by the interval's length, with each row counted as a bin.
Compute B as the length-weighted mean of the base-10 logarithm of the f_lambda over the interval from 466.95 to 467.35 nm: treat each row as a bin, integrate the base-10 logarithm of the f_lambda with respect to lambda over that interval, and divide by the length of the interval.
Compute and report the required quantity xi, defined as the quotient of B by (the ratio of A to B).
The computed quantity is 1.18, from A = 1.12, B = 1.148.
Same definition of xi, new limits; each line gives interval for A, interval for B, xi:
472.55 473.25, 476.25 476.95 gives 1.16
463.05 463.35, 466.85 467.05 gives 1.12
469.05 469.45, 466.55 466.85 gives 1.12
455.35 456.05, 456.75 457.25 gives 1.14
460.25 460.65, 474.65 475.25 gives 1.15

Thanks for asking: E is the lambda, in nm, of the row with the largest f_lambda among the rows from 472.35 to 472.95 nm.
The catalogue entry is 472.4 nm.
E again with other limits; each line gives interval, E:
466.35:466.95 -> 466.5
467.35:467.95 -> 467.5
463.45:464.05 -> 463.7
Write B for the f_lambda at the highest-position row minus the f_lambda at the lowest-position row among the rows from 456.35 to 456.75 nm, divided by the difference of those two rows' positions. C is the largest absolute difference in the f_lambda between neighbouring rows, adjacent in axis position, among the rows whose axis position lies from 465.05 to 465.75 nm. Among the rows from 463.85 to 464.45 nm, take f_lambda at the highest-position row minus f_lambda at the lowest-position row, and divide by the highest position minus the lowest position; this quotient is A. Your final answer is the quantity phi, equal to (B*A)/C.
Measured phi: 9.1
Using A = 2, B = 4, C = 0.85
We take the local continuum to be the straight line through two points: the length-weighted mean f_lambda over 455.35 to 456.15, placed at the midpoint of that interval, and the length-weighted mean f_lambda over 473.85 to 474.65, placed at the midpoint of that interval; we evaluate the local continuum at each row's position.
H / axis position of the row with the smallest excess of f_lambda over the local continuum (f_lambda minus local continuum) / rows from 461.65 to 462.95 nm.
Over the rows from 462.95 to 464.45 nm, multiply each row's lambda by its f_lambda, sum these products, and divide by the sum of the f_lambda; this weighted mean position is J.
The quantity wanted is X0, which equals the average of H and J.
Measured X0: 462.70 nm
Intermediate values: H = 461.7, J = 463.70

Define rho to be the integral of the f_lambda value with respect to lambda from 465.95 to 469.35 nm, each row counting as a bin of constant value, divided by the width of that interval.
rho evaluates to 13.90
